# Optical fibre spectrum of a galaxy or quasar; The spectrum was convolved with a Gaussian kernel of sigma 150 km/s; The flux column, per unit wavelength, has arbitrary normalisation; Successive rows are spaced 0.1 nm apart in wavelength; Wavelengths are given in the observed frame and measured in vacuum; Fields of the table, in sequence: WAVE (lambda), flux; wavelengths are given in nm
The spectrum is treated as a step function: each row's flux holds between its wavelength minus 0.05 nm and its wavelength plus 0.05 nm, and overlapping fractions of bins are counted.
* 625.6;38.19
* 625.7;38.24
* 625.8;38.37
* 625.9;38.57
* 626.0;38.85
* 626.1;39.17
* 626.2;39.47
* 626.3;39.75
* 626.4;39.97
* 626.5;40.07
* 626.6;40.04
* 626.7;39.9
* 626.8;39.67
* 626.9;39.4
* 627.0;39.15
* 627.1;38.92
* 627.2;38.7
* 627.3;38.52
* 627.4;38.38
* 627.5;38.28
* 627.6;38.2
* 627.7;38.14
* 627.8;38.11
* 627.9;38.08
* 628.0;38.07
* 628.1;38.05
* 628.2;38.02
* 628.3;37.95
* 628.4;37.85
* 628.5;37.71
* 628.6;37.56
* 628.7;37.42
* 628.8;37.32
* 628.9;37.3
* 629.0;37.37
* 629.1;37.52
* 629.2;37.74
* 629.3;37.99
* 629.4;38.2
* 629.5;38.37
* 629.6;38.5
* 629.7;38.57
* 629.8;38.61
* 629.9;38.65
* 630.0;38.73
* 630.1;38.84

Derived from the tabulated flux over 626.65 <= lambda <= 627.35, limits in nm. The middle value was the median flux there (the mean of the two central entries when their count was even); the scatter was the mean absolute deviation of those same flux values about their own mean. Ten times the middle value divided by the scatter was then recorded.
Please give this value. 958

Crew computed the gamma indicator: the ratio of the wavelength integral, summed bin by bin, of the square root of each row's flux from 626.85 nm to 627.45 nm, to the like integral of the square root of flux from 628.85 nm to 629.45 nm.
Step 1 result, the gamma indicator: 1.02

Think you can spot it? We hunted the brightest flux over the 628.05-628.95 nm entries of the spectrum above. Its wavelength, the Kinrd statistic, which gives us 628.1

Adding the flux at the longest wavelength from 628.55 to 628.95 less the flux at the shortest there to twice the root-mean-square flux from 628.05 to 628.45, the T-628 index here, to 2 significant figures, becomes 76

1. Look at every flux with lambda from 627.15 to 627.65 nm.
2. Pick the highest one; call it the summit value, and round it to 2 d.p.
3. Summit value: 38.70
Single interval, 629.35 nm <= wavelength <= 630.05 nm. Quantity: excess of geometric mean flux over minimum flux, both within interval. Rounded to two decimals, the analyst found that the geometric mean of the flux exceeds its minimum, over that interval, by 0.32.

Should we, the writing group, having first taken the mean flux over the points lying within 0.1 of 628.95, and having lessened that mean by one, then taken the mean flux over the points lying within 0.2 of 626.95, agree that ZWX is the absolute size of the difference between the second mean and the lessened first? 2.95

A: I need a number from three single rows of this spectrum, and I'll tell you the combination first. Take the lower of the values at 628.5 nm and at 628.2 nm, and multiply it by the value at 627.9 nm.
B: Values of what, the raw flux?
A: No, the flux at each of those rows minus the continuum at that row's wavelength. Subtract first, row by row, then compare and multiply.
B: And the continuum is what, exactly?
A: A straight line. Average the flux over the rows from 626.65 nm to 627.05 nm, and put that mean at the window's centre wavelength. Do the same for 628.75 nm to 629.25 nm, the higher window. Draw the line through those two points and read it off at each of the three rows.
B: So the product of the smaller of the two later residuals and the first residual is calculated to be 0.10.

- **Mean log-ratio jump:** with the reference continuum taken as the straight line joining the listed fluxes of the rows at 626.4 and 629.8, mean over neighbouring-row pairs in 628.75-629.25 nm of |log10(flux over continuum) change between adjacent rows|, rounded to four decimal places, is 0.0017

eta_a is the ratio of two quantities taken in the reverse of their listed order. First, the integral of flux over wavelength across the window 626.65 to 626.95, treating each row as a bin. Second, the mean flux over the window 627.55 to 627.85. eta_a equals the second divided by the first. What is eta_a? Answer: 3.21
